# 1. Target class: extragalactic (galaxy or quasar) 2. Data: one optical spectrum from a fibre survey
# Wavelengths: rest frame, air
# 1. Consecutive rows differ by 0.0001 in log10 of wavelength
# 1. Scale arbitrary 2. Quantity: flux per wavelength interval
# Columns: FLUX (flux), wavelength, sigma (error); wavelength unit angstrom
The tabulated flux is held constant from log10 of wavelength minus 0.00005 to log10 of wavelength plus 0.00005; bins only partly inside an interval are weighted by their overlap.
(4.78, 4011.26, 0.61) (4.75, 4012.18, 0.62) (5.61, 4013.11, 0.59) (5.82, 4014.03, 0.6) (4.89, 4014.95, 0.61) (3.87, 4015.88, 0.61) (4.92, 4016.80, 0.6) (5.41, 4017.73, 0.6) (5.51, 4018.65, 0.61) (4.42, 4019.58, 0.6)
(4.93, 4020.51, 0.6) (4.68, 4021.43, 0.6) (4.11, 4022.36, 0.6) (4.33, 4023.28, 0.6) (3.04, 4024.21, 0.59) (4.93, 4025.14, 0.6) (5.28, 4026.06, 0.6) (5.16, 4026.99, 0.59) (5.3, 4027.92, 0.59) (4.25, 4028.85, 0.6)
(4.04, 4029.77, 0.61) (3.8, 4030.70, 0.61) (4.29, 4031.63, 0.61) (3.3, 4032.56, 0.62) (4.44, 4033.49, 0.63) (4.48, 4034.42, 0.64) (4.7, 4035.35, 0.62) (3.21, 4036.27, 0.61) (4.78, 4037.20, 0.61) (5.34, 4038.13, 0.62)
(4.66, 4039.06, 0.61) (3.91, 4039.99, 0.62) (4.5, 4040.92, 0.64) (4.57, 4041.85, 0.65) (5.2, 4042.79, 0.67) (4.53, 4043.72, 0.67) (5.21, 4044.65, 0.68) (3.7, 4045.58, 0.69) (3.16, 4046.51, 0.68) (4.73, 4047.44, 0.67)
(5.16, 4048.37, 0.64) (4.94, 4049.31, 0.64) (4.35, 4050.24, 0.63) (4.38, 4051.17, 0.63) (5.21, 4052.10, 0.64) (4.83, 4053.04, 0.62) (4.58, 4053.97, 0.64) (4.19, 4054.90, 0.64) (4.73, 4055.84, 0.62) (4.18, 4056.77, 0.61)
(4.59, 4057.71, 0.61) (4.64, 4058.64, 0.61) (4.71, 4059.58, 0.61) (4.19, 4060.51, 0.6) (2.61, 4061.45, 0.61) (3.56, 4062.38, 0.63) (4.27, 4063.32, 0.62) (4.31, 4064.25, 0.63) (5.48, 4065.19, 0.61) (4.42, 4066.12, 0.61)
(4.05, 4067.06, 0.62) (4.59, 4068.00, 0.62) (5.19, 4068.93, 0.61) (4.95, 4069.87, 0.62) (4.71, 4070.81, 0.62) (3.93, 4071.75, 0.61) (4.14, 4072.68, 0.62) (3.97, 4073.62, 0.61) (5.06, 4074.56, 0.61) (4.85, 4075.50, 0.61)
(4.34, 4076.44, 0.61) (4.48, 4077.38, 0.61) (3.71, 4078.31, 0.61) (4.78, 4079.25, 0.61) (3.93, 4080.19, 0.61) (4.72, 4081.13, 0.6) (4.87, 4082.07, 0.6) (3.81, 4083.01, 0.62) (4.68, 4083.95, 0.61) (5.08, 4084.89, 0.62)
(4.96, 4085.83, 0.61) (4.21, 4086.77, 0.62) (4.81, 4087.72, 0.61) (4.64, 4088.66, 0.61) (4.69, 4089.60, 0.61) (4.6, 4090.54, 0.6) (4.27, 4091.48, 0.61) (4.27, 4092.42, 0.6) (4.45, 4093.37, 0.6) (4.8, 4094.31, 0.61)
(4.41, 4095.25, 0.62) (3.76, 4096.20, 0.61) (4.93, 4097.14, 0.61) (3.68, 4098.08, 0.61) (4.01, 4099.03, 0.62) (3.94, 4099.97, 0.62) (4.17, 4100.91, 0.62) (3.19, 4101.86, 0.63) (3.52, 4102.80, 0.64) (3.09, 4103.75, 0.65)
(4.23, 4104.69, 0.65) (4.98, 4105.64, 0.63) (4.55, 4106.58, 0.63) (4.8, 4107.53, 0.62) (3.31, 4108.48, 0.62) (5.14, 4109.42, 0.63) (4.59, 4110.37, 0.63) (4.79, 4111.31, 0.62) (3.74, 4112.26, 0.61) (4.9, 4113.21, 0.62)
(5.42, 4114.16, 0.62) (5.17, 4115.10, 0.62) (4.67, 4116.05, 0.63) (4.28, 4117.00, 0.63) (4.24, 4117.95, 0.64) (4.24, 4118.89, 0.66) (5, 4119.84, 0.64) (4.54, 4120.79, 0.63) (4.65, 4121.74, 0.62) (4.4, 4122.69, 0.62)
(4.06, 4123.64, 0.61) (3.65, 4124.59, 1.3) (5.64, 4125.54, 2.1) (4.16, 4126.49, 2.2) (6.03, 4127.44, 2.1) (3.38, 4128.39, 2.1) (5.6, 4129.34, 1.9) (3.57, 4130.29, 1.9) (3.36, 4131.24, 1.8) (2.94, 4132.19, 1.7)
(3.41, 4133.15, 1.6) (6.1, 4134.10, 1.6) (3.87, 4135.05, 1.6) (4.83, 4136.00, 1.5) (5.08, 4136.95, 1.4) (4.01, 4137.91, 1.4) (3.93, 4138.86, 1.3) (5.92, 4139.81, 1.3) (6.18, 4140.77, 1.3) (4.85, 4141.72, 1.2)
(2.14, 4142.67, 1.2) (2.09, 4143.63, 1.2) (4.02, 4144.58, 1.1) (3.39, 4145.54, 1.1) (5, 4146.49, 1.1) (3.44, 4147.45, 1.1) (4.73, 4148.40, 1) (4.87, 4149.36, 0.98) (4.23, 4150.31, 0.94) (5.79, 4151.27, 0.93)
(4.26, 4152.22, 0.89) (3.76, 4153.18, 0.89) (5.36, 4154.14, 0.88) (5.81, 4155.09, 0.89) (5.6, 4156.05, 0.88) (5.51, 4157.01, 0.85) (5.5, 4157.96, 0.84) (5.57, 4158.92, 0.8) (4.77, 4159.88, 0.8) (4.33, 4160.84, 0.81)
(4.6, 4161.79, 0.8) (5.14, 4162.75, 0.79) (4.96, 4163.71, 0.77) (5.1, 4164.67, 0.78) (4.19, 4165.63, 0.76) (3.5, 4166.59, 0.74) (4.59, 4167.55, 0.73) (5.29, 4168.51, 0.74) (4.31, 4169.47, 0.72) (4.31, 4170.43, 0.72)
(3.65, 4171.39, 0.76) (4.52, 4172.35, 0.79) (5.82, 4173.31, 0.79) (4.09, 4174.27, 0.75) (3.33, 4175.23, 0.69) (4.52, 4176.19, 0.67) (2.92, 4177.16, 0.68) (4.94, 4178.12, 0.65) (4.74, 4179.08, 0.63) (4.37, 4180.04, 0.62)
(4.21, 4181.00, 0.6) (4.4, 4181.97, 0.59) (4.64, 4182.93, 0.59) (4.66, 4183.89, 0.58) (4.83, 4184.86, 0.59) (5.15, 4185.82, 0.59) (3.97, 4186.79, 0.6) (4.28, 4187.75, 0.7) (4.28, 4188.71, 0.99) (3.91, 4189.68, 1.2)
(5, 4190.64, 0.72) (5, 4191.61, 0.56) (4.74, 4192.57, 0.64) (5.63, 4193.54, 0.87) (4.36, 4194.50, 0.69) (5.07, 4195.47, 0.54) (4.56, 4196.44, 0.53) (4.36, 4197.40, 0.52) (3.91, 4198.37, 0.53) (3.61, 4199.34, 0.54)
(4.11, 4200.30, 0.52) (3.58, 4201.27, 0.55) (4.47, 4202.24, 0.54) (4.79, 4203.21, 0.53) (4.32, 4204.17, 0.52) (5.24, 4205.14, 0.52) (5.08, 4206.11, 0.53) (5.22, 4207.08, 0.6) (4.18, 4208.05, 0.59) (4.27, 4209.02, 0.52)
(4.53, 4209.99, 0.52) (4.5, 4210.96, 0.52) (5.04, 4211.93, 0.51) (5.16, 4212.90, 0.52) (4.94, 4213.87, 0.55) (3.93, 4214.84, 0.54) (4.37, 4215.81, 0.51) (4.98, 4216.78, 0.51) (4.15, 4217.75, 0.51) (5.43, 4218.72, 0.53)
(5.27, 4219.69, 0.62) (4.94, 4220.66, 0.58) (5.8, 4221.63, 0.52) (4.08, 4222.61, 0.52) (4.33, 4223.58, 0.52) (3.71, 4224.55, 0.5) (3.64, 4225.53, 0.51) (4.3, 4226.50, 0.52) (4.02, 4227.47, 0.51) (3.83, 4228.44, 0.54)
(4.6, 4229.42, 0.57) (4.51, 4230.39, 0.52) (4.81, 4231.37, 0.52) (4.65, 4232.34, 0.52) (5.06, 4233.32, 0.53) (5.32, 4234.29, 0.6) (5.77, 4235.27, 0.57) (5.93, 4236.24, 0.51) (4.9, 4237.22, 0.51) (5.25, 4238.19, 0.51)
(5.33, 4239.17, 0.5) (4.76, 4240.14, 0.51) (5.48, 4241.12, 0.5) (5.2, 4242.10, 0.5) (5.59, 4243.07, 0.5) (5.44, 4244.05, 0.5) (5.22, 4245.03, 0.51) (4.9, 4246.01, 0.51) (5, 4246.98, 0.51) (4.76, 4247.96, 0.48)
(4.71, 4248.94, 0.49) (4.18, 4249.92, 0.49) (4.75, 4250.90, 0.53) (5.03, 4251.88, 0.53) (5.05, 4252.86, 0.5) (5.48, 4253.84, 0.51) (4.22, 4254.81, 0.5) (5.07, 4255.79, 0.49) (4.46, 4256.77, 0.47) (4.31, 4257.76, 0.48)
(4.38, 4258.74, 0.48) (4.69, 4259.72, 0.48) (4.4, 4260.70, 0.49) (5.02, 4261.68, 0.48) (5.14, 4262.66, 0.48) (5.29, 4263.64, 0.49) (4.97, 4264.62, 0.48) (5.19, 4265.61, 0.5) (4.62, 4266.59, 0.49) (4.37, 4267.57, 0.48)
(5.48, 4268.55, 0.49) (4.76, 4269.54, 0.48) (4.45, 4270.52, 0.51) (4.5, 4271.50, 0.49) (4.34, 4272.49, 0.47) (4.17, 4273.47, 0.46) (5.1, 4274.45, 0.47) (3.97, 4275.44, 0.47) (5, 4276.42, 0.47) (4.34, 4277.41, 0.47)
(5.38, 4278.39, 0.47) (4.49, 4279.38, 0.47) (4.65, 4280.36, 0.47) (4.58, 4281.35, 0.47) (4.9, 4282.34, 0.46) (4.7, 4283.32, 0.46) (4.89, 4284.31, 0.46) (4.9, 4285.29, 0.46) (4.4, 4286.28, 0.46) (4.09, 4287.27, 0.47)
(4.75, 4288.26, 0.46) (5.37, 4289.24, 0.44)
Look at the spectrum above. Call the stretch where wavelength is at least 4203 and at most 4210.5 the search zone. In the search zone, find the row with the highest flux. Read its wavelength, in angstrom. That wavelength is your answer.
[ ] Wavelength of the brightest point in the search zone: 4205.14 angstrom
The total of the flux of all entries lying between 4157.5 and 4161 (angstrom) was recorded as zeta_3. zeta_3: 20.2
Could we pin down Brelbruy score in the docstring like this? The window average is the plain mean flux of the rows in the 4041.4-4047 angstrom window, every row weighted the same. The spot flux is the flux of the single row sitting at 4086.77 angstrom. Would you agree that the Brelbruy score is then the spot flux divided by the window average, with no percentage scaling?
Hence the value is 0.96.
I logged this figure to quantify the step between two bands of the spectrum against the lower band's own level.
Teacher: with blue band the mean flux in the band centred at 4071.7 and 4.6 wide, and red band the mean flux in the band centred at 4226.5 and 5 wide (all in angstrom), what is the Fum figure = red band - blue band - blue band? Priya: -4.8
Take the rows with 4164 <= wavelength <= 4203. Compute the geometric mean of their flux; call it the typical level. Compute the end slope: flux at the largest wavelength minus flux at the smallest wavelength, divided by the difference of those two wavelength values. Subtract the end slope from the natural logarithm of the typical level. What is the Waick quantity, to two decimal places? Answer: 1.49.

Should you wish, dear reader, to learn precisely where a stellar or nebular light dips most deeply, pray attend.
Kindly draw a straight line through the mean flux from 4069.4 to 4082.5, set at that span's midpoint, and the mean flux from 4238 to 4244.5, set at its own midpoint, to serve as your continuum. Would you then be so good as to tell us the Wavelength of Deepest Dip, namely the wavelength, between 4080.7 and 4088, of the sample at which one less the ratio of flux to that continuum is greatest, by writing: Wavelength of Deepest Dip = 4083.01 angstrom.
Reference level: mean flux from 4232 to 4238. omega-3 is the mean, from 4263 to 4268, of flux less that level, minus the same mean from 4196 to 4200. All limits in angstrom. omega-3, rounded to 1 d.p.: 0.8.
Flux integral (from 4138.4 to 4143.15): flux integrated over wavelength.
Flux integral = 21.9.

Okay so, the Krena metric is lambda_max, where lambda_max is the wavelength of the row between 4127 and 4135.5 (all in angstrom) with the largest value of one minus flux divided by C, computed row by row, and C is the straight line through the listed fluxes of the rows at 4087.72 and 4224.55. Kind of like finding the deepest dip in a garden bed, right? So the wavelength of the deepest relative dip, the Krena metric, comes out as 4132.19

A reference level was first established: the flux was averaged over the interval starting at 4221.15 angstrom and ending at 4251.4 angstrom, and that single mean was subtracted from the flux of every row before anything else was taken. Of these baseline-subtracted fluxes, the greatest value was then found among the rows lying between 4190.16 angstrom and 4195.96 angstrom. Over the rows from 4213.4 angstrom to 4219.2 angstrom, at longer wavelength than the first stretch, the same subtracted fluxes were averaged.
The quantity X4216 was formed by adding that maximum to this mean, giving 0.60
